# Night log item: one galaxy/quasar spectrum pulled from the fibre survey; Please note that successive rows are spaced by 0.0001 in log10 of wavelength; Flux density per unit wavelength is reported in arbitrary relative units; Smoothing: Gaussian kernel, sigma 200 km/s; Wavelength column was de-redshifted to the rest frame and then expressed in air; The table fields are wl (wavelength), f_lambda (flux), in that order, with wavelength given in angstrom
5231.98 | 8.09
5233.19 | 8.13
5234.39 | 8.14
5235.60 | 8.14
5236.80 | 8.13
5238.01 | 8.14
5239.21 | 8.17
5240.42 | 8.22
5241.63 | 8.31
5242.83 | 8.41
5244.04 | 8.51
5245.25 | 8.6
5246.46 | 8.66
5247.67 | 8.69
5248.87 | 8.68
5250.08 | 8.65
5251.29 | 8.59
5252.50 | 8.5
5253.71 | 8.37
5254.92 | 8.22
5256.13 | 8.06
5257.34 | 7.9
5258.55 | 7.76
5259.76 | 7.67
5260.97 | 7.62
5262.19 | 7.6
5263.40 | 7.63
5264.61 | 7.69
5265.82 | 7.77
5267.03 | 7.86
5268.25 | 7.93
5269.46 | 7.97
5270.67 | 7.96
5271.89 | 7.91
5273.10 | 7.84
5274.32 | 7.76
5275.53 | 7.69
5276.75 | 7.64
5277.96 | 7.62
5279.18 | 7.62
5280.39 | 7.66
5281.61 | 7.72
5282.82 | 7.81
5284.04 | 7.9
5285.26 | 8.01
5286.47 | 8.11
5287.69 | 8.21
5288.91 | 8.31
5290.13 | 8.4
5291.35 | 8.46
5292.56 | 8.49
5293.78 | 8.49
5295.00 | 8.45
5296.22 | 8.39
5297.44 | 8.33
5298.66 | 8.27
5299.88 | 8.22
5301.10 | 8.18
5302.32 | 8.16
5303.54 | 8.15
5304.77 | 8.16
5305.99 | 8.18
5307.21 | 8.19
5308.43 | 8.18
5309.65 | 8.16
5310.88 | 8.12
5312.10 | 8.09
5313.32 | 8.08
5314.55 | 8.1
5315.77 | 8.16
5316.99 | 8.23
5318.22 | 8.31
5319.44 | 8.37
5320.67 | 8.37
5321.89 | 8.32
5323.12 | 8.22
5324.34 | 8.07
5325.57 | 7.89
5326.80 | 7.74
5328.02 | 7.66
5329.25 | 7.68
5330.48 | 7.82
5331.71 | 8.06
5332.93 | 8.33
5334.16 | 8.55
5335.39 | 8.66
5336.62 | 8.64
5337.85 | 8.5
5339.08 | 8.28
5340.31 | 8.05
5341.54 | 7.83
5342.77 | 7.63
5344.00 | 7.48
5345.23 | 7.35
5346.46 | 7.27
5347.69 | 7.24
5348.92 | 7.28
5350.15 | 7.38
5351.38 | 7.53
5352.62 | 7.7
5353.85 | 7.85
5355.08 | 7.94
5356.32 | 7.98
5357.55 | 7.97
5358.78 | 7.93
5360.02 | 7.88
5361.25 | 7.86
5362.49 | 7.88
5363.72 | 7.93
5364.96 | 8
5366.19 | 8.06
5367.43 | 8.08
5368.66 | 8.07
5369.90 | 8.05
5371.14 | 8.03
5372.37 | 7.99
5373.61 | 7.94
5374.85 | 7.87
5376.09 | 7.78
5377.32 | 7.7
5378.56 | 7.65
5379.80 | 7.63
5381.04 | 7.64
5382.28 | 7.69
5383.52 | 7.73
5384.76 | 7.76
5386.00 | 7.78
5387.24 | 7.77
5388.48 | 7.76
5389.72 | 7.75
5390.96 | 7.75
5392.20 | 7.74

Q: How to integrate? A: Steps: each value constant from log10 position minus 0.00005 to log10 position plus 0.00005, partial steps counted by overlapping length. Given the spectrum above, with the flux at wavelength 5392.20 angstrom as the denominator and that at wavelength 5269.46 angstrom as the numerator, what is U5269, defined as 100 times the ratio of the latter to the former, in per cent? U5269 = 103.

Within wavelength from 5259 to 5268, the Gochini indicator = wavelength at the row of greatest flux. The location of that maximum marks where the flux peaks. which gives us 5267.03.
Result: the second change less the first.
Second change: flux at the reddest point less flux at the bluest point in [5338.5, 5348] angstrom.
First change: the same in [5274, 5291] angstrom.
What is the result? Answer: -1.7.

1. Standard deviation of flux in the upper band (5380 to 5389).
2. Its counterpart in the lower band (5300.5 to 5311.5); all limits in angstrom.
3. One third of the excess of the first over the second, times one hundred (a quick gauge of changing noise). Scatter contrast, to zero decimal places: 1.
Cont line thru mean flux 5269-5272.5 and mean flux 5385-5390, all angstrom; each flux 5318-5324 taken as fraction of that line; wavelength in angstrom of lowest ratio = 5323.12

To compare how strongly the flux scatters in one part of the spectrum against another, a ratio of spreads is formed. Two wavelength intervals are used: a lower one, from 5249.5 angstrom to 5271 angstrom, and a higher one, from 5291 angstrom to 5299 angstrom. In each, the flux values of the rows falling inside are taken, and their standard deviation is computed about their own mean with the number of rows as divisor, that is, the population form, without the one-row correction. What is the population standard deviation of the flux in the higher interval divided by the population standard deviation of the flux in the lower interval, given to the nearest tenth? 0.2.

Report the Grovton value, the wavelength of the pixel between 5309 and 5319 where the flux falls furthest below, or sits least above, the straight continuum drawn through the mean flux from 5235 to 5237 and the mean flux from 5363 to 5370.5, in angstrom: 5313.32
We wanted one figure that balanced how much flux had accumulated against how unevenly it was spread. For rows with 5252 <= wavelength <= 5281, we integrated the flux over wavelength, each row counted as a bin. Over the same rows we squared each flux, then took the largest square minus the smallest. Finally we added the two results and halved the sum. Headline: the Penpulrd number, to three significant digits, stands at 121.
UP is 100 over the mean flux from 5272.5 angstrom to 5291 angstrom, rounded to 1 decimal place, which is 12.7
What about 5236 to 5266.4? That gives 12.2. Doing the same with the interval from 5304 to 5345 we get 12.3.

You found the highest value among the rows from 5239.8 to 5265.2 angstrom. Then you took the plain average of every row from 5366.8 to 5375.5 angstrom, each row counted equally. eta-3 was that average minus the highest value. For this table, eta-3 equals -0.69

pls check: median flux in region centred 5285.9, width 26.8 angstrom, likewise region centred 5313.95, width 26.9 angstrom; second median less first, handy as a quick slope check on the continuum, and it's 0.10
